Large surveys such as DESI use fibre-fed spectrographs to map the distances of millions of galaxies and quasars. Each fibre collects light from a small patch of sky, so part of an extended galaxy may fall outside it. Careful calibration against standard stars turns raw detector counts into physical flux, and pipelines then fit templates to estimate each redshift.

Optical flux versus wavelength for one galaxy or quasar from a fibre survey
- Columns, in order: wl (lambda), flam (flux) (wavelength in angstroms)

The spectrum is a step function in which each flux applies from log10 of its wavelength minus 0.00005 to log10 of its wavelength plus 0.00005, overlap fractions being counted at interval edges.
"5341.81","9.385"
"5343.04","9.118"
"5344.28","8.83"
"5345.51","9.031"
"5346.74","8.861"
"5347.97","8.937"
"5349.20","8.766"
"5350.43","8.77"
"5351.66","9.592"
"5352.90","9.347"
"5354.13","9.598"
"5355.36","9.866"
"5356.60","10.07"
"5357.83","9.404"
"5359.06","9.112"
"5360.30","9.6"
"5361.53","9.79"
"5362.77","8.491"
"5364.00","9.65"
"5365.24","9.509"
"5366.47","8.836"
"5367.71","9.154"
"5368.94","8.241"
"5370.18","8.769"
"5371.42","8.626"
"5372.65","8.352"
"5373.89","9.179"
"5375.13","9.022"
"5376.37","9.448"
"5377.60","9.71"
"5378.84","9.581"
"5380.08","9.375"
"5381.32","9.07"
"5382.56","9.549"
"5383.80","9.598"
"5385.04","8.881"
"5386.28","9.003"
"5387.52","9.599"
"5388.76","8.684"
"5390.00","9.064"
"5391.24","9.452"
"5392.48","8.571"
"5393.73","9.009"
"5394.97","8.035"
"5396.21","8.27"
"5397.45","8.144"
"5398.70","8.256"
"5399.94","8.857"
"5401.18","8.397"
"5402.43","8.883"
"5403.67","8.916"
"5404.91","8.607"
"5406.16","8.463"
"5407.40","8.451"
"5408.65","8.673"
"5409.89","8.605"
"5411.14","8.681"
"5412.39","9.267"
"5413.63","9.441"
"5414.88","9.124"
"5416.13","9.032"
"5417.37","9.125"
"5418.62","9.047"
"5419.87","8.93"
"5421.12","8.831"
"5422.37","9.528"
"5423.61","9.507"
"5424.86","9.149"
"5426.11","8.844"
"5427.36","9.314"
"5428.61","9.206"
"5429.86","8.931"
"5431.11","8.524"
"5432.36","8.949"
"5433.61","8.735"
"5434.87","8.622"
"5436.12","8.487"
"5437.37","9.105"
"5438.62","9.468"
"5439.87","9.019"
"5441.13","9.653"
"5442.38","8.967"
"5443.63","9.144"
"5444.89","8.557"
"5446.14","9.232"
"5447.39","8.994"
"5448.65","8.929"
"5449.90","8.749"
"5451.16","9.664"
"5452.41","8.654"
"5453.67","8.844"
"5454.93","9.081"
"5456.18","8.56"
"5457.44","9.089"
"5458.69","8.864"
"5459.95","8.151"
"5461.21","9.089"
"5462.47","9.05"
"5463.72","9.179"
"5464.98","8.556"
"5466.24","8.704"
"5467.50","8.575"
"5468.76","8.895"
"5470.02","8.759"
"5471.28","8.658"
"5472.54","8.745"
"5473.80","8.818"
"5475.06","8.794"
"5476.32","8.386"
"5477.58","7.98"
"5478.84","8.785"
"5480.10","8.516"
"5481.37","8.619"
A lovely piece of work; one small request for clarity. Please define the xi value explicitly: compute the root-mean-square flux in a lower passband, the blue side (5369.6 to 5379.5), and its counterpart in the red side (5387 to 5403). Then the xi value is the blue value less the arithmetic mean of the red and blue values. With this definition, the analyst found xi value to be 0.19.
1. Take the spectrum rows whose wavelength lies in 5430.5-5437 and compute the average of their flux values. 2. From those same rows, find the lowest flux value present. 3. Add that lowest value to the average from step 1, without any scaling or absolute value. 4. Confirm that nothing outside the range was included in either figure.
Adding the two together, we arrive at 17.2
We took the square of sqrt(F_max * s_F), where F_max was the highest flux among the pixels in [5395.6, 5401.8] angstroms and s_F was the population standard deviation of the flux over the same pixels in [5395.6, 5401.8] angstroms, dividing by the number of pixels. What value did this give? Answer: 2.2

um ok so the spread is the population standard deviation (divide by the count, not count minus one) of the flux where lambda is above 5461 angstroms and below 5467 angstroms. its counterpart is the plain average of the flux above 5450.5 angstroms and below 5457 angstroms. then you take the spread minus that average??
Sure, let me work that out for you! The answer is -8.7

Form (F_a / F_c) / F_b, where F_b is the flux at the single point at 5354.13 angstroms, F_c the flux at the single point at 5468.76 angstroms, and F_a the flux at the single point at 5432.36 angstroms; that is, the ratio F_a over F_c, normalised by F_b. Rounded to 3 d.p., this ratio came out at 0.105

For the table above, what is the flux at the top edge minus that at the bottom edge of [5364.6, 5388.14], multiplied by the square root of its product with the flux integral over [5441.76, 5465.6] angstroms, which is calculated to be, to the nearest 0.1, 0.4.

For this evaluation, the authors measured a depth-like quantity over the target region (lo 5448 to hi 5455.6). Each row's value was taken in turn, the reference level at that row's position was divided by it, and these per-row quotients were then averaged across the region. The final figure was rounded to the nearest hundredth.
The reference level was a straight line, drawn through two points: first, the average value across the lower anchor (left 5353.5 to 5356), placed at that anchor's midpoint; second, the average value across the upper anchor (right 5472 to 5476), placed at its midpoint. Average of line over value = 1.00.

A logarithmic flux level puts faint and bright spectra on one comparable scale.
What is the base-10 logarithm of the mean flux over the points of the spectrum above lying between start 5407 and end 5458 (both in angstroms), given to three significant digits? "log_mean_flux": 0.954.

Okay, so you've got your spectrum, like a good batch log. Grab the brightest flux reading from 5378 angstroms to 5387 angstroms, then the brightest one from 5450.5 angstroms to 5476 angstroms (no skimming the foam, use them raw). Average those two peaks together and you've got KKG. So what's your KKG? 9.63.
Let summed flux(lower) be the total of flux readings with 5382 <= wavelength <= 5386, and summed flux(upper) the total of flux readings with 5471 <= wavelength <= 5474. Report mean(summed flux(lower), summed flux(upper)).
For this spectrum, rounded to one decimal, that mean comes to 27.1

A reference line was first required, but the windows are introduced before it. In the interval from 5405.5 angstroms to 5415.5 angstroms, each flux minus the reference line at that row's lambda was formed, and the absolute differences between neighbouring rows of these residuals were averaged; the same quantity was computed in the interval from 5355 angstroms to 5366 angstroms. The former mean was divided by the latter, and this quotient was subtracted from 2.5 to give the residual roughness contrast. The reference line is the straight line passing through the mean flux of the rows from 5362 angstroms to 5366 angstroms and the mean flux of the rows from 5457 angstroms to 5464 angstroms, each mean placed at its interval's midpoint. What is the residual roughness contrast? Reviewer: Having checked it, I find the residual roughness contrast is 2.12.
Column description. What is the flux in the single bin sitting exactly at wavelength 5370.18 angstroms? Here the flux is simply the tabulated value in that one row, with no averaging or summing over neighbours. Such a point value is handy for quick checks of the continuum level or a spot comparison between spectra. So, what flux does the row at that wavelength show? 8.769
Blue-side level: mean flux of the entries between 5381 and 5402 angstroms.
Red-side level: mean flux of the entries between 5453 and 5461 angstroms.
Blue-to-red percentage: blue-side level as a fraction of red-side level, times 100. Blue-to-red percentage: 101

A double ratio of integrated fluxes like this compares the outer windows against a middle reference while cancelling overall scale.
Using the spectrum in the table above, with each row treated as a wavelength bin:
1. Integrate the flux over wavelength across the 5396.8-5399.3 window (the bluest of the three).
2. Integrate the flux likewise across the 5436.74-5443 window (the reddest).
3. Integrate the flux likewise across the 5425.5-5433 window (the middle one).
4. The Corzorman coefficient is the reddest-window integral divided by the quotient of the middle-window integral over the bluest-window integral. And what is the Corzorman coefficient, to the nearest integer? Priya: 18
